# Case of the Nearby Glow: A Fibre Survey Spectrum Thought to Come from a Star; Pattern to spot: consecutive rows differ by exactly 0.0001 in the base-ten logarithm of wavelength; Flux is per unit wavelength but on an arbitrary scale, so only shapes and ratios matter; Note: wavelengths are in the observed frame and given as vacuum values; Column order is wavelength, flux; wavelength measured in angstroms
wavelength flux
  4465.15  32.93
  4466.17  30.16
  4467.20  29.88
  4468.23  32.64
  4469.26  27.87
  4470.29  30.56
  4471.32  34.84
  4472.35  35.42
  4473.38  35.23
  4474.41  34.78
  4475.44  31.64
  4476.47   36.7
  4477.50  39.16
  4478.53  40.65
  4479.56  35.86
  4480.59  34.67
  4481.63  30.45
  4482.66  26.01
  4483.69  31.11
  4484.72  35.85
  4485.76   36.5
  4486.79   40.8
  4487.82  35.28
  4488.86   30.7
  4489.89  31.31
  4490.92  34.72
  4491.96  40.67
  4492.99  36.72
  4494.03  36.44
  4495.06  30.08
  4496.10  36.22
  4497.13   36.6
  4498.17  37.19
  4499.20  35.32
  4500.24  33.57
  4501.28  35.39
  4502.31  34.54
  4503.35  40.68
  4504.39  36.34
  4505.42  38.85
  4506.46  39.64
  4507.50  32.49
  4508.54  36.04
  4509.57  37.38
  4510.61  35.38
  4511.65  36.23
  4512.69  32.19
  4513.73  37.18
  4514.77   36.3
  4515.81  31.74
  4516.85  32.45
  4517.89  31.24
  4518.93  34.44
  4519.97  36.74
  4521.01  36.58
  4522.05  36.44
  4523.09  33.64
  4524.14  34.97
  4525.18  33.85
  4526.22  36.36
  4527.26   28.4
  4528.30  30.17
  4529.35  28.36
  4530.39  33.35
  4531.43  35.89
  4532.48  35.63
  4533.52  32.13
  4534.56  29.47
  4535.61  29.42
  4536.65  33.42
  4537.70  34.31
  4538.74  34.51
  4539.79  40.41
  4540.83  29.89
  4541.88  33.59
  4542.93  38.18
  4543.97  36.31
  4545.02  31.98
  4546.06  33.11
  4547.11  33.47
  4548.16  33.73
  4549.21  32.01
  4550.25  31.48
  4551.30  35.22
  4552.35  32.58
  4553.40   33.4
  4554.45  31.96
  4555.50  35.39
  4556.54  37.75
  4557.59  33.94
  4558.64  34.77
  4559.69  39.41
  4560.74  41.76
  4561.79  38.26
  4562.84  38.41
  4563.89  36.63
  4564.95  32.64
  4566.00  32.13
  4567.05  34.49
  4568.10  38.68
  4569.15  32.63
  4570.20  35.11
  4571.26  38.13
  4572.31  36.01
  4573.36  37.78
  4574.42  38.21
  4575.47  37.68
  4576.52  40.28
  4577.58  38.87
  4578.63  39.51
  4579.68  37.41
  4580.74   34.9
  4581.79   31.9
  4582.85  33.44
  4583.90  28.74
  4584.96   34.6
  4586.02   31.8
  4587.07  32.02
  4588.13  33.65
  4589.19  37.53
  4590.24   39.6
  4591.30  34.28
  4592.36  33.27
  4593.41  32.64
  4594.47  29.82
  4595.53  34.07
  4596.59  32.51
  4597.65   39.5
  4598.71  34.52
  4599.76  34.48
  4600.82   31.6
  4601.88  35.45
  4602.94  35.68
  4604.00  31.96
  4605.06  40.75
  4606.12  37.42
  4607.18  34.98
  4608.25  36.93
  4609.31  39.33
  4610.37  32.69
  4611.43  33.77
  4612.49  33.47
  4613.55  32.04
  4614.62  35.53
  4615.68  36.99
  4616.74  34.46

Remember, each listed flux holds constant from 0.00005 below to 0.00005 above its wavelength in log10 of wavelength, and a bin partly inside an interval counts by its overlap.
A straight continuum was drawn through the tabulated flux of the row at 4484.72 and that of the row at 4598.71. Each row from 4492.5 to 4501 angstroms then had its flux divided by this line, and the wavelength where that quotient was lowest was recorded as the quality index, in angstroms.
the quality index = 4495.06 angstroms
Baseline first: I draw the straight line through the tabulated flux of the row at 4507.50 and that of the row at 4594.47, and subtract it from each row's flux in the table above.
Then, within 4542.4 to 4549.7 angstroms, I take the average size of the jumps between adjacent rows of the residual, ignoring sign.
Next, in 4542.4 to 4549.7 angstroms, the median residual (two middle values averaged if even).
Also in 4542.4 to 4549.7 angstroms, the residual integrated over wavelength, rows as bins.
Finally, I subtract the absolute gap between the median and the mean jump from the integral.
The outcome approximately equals 20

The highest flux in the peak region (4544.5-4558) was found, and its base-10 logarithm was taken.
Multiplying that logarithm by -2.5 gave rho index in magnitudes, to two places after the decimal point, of -3.94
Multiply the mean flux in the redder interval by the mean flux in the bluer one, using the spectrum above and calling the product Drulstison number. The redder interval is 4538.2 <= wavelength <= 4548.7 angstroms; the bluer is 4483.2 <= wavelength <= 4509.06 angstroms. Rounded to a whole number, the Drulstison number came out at 1233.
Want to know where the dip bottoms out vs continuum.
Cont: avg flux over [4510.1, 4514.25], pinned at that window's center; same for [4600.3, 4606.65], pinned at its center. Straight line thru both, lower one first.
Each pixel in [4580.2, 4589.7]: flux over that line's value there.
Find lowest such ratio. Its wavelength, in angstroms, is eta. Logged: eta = 4583.90 angstroms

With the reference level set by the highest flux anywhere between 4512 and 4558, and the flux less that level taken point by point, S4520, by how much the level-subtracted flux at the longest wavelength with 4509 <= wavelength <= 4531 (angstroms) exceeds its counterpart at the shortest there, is -4.0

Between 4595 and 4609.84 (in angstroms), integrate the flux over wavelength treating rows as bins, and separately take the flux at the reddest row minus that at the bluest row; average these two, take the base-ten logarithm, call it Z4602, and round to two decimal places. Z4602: 2.43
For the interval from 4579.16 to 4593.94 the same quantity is 2.40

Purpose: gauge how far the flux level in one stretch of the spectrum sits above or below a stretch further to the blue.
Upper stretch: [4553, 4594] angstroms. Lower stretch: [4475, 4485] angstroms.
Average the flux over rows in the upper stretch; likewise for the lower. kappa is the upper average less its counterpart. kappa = 1.4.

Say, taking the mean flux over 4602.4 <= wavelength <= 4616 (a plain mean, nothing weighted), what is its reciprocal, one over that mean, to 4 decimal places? 0.0282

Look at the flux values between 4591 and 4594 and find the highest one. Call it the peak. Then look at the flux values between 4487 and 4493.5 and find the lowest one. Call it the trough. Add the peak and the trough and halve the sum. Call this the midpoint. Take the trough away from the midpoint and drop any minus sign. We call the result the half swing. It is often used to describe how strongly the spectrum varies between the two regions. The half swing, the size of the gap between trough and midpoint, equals 1.8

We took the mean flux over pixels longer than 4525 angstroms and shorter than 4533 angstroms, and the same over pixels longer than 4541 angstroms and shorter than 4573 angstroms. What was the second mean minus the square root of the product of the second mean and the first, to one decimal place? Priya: 1.2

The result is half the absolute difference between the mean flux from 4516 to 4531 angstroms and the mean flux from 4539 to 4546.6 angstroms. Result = 0.71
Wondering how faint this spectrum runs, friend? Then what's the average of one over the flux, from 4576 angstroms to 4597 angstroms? 0.0292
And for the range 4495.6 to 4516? 0.0279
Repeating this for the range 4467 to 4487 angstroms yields 0.0298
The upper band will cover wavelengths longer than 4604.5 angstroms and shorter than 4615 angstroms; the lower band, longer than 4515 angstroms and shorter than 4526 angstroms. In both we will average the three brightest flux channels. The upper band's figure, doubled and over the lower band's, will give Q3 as 2.14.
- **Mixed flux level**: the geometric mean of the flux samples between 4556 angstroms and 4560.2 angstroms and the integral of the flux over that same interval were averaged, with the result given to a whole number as 95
